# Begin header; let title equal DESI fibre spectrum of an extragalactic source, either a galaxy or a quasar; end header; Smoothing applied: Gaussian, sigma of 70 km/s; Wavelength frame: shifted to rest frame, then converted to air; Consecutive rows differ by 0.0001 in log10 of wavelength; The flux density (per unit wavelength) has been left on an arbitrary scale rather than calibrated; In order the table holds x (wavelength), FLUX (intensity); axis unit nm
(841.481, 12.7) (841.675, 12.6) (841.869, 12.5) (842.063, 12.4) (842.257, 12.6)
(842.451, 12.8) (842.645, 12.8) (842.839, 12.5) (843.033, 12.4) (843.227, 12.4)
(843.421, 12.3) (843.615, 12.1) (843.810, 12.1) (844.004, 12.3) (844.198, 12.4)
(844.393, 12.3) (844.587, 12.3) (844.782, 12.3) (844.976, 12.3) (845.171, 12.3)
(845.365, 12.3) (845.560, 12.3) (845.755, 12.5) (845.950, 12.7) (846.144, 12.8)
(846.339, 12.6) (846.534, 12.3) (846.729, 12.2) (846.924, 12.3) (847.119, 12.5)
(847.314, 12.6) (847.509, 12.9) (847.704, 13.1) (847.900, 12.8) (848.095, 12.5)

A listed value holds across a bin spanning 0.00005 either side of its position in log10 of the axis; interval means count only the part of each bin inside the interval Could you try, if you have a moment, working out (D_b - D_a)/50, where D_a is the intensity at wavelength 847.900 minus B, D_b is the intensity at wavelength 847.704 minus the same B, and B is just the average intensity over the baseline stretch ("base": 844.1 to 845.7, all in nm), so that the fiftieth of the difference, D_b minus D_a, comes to 0.0060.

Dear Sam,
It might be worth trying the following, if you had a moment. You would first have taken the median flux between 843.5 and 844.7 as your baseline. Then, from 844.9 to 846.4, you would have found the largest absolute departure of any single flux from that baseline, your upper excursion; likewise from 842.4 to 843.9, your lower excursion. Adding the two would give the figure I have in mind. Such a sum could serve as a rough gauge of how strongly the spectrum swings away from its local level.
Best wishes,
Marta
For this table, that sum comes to 1.0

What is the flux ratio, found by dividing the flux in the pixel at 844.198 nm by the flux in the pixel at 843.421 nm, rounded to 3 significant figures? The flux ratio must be 1.01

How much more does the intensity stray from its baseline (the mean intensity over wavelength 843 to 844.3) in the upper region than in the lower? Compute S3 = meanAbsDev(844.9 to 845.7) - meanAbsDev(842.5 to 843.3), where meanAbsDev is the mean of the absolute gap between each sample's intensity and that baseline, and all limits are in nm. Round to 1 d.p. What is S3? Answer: -0.2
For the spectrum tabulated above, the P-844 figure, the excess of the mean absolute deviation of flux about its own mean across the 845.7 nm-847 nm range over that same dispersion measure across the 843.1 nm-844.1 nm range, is 0.08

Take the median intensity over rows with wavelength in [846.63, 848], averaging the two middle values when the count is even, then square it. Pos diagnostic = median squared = 159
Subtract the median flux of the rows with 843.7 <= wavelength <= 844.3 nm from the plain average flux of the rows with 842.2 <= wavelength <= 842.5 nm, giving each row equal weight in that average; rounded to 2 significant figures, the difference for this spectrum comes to 0.40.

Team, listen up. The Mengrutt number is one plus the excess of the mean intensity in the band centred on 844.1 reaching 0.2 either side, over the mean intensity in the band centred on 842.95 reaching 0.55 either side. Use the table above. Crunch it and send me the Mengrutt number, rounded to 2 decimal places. 0.82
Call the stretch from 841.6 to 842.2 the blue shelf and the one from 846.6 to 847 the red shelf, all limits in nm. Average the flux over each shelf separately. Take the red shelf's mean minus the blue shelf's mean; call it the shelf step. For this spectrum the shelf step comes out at -0.25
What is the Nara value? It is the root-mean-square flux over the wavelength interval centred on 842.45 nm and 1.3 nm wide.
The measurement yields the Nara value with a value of 12.6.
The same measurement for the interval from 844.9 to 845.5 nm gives 12.3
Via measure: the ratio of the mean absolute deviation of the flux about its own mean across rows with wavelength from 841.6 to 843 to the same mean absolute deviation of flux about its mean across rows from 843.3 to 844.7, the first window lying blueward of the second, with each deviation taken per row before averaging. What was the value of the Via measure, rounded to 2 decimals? 1.27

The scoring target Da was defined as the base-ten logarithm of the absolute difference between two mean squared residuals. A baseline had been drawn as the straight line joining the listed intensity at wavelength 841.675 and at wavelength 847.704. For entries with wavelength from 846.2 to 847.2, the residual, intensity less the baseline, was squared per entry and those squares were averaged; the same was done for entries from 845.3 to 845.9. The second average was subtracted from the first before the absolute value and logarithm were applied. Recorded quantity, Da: -0.9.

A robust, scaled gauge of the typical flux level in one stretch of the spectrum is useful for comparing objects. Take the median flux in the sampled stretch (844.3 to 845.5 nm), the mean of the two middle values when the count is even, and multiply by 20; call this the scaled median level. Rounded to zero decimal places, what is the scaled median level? 246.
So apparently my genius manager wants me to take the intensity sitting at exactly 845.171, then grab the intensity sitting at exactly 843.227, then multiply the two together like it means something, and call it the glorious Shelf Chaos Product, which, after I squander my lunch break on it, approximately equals 153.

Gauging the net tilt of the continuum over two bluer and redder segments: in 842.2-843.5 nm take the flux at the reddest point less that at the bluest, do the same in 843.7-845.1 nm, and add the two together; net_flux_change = -0.1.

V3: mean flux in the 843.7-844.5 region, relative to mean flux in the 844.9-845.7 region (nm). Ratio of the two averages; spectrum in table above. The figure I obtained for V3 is 1.00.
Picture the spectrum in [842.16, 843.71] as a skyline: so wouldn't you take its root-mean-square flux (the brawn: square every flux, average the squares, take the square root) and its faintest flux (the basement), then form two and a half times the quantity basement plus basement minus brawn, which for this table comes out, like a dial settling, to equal 29.3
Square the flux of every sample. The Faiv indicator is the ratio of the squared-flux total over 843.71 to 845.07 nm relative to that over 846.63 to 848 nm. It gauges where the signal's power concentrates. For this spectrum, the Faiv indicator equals 0.95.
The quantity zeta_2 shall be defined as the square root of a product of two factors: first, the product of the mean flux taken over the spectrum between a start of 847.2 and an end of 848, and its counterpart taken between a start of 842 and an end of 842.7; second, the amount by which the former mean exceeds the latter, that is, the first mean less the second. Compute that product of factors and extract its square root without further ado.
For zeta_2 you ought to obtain 6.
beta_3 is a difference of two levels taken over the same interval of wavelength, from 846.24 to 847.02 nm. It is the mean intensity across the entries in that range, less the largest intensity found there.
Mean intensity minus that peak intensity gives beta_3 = -0.25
